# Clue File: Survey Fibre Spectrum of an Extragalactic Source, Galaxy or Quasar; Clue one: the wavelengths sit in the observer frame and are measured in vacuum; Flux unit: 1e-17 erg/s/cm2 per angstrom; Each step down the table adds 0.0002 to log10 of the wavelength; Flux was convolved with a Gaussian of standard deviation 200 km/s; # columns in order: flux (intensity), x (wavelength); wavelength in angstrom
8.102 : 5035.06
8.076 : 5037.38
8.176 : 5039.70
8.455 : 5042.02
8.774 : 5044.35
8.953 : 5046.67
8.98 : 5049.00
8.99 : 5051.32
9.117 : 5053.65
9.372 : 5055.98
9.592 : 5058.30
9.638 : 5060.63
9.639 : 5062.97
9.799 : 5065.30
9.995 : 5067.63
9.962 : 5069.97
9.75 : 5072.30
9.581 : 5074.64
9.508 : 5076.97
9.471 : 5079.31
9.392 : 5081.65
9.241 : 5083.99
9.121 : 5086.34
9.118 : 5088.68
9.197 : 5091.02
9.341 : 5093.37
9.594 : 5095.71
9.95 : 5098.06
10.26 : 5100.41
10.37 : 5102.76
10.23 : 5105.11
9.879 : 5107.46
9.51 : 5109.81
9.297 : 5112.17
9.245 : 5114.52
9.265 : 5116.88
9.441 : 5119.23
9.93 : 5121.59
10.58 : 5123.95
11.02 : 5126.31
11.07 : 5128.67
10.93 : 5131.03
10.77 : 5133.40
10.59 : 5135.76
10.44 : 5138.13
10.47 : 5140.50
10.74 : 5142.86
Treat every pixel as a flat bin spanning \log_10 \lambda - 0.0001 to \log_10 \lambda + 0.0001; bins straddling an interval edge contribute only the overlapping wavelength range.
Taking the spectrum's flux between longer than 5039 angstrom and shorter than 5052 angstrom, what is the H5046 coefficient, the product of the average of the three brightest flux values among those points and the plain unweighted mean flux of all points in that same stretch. 78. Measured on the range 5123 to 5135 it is 120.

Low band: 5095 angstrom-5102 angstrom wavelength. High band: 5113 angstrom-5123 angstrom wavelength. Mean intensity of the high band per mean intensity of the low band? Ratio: 0.95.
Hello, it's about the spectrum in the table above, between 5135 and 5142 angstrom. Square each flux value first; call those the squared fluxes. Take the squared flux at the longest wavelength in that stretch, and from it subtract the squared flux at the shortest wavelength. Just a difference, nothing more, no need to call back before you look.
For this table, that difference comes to -3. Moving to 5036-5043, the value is 6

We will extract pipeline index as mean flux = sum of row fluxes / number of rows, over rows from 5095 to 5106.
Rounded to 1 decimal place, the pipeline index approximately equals 10.1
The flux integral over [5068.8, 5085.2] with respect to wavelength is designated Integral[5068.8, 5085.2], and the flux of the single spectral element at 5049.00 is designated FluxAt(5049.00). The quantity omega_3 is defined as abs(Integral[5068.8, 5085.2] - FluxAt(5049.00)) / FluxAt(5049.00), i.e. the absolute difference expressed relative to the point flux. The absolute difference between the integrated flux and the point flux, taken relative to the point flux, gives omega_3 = 16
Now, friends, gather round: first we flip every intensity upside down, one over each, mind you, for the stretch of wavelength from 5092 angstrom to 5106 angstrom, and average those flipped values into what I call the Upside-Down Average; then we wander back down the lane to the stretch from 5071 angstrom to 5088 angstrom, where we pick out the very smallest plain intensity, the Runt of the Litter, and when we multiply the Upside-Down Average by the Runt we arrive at 0.92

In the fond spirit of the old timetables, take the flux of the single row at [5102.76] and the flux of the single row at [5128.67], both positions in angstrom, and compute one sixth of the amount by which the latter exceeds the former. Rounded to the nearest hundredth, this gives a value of 0.12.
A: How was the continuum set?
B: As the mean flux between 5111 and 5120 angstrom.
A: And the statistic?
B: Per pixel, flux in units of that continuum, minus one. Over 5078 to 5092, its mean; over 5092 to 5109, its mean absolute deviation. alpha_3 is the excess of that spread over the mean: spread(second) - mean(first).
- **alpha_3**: 0.037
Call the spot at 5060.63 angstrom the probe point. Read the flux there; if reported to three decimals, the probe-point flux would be 9.638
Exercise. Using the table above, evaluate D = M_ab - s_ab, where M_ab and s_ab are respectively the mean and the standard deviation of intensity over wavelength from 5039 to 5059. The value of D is 8.5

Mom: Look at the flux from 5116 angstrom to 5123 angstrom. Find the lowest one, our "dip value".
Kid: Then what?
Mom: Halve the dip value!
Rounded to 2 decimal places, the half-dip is 4.63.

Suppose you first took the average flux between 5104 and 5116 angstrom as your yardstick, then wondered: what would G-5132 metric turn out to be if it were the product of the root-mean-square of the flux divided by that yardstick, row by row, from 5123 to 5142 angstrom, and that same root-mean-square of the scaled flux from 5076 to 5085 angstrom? 1.09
